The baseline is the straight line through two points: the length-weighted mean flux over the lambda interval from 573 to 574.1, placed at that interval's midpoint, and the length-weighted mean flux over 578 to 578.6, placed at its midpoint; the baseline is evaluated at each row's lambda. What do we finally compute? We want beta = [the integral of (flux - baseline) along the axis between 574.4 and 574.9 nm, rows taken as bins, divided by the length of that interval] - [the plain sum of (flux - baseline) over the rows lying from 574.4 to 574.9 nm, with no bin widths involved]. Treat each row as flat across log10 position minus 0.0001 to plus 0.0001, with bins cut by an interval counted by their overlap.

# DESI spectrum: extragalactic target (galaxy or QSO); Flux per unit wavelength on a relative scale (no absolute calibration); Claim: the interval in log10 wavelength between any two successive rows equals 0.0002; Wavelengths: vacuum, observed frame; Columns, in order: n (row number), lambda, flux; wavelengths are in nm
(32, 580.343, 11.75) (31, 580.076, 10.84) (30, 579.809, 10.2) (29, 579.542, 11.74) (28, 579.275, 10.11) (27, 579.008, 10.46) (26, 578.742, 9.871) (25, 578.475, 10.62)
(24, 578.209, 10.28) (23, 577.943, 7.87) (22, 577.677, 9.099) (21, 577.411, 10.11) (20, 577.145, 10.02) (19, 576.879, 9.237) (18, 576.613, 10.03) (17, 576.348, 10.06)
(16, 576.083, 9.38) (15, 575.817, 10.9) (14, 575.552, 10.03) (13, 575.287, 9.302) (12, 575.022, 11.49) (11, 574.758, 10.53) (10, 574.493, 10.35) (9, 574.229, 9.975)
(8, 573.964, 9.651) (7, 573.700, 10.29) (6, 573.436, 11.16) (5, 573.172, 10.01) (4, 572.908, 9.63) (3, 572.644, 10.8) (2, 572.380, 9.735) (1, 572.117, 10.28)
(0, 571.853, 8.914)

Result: -0.2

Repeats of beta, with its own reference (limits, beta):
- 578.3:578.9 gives -0.1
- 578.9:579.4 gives -0.2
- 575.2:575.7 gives 0.6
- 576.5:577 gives 0.5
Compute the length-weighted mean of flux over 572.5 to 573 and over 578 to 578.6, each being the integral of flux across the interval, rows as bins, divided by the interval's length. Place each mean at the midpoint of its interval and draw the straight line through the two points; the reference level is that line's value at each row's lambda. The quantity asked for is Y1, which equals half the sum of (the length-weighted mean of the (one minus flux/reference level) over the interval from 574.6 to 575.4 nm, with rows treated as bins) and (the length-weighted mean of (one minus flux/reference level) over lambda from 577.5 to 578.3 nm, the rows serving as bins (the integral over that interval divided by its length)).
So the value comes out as 0.04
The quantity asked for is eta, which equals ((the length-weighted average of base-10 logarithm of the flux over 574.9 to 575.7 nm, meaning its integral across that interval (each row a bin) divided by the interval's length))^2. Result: 1.02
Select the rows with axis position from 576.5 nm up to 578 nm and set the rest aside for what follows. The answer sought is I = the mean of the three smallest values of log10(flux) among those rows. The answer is 0.94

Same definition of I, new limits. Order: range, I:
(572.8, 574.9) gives 0.99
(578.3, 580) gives 1.00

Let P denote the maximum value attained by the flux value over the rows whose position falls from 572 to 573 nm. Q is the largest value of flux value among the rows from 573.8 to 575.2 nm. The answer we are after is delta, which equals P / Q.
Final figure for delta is 0.94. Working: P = 10.8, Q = 11.49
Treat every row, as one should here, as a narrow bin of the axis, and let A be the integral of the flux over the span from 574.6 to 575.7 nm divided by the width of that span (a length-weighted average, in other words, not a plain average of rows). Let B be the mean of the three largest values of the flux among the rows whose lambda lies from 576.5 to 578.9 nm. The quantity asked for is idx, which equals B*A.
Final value 107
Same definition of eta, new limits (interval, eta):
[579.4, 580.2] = 1.08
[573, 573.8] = 1.04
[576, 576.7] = 0.99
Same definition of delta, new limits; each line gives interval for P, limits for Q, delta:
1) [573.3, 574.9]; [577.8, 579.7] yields 0.95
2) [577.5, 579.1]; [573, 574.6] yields 0.95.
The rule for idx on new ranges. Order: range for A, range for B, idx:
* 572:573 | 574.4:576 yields 111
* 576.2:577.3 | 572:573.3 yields 102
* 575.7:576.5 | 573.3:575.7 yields 112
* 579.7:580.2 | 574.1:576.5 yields 116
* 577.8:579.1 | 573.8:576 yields 108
